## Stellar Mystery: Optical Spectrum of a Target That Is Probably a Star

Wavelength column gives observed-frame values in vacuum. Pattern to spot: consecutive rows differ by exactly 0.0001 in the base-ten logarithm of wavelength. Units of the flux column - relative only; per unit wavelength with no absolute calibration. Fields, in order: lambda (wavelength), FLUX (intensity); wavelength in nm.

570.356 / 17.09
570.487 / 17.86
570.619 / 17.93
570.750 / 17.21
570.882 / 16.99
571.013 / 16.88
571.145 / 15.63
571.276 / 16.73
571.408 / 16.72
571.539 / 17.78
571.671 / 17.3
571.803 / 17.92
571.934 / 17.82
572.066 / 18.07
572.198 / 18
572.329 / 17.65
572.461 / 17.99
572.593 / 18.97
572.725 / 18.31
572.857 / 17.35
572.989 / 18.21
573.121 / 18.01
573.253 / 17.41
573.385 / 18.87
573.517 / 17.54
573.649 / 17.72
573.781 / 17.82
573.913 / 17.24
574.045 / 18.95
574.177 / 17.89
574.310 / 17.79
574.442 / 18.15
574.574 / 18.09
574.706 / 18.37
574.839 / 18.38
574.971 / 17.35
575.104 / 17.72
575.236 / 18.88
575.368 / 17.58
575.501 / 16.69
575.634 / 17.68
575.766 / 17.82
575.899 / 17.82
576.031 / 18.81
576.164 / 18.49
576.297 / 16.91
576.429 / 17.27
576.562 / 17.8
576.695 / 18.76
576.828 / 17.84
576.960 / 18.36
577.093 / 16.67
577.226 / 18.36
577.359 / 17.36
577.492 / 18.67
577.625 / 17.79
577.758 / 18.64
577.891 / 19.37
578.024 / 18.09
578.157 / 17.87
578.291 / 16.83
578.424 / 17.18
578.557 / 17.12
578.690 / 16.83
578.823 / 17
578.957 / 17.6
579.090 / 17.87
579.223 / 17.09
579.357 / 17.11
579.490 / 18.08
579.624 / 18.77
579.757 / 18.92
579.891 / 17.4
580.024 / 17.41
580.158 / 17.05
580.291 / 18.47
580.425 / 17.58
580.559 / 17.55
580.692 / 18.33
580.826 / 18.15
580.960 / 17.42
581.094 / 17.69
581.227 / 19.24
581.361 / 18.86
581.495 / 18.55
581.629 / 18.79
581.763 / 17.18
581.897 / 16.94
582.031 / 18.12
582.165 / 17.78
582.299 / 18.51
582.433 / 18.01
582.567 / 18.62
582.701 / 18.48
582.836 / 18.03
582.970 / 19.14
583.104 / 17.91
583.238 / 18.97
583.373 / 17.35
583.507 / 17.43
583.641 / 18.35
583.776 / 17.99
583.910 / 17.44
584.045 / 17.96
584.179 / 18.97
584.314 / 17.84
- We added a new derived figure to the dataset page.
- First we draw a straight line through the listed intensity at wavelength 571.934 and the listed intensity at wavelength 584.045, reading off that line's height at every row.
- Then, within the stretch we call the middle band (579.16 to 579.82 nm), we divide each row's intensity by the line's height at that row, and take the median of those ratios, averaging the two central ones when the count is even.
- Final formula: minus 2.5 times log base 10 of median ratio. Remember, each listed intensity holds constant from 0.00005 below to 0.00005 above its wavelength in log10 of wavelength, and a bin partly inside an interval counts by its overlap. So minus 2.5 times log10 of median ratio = -0.01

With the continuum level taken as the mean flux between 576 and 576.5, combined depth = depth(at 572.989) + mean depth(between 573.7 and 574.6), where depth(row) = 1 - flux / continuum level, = -0.03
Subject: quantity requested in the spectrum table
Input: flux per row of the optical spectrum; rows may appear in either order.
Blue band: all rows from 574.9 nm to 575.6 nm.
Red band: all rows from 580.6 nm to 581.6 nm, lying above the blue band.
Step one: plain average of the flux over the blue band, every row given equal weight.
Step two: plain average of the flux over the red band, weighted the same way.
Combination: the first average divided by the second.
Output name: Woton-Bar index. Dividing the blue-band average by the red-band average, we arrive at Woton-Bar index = 0.963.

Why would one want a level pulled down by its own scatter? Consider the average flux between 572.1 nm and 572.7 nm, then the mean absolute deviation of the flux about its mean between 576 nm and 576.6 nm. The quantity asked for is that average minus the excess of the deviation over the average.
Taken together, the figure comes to 35.7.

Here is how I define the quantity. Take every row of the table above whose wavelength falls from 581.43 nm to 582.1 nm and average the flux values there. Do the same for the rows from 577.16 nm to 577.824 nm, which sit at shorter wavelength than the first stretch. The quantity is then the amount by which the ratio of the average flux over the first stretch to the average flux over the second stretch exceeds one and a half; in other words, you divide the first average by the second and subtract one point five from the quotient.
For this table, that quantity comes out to -0.51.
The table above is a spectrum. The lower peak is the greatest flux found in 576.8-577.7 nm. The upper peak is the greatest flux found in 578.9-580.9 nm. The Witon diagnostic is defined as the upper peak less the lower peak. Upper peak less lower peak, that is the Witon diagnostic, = 0.25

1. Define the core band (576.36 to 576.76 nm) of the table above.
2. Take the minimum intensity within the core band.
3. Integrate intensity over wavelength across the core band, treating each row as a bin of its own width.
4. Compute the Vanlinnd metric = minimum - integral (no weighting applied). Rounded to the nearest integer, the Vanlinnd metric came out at 10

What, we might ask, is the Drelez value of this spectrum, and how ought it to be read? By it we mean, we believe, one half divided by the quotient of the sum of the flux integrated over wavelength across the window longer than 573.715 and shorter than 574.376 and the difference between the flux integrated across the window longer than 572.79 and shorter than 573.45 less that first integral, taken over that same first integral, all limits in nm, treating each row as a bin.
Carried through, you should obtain 0.500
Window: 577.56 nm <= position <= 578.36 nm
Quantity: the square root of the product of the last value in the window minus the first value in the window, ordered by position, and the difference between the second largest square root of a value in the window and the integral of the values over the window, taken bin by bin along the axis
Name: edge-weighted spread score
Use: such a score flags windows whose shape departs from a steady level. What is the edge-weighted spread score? 3.1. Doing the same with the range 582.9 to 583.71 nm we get 2.9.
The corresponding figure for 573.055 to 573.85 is 1.4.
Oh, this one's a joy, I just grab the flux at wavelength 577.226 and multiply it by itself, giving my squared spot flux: 337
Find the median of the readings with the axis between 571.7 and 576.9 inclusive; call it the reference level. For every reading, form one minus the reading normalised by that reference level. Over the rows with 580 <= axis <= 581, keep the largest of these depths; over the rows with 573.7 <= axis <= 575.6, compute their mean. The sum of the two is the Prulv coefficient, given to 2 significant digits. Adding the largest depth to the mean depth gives 0.040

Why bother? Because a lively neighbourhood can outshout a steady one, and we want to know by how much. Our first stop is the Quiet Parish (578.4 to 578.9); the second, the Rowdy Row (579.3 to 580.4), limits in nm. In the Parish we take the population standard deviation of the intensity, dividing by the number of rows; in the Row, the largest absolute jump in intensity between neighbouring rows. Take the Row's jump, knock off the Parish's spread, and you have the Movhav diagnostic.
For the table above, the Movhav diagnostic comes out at 1.4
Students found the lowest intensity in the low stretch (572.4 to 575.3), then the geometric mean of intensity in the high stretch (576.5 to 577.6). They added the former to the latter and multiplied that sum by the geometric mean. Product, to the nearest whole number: 632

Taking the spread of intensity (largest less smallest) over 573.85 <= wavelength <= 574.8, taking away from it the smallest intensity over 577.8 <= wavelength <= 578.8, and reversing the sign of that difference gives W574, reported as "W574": 15.1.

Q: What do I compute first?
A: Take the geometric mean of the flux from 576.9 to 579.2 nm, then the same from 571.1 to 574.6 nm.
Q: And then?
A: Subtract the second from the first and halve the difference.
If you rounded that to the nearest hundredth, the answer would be -0.02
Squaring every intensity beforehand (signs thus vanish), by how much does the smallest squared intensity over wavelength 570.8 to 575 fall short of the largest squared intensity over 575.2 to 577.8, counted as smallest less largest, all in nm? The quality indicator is -112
